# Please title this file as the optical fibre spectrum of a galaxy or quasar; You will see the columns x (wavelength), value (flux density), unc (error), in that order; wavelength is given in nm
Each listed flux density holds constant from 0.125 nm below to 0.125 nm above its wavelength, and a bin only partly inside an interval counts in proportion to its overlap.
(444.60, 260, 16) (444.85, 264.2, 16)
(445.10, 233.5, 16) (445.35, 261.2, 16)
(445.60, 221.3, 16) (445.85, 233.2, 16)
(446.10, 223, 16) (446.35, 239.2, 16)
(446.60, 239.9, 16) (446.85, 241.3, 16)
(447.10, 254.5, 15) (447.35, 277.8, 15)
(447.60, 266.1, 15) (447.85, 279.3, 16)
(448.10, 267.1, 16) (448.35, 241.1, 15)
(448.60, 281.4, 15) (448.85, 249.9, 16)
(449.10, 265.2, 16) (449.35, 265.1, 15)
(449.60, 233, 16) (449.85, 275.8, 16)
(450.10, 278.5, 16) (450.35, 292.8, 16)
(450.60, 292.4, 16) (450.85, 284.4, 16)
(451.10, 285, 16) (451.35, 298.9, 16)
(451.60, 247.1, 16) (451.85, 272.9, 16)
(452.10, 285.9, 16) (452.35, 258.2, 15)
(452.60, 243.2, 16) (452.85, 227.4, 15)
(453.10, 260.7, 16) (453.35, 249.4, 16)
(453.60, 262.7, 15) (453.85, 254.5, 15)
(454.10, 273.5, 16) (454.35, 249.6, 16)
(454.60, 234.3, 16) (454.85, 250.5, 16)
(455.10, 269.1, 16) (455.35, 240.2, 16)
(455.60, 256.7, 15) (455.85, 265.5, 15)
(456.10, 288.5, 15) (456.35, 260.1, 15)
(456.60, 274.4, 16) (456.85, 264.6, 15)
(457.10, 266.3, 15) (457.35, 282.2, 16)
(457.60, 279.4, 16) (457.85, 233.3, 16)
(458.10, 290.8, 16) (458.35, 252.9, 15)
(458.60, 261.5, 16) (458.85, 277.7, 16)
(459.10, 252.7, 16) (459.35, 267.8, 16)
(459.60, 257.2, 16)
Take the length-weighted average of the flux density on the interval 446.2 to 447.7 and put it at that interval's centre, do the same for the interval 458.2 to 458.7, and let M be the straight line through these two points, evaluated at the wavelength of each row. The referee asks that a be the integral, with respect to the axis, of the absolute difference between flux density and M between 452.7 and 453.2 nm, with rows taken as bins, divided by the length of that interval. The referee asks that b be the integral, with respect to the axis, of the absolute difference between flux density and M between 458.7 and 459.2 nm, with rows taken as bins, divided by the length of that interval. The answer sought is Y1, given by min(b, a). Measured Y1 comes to 12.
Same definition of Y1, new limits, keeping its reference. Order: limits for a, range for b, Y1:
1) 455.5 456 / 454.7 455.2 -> 6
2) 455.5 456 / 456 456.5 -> 6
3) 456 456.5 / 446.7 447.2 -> 7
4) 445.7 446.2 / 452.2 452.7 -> 8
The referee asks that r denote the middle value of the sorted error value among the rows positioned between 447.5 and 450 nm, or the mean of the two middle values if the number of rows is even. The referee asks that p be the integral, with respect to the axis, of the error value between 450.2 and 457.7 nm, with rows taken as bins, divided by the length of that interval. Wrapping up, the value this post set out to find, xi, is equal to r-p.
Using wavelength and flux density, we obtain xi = 0.33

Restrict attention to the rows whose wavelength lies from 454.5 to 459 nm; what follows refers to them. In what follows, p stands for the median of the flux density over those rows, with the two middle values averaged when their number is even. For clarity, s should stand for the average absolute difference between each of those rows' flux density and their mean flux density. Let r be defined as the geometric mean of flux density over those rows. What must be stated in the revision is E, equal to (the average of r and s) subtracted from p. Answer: 127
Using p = 265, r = 263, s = 13.4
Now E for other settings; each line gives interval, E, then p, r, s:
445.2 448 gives 109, 241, 248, 17.3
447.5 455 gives 125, 265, 264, 15.8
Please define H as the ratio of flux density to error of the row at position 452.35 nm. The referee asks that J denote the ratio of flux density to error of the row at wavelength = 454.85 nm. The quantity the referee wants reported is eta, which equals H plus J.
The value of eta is 32.9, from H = 17.2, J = 15.7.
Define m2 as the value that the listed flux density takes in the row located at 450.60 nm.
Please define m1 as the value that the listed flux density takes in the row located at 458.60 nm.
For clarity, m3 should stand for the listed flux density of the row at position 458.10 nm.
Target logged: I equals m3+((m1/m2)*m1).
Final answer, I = 525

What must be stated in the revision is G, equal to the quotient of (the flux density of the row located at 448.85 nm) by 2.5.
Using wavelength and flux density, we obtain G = 100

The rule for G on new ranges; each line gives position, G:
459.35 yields 107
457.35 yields 113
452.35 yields 103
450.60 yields 117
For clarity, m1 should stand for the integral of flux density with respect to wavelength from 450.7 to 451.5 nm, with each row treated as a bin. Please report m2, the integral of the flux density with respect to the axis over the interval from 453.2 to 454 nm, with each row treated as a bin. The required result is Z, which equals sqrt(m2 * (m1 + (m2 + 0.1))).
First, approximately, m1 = 231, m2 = 205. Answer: 299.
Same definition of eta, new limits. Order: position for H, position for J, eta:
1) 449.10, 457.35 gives 34.2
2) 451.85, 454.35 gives 32.7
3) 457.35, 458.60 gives 34.0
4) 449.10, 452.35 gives 33.8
